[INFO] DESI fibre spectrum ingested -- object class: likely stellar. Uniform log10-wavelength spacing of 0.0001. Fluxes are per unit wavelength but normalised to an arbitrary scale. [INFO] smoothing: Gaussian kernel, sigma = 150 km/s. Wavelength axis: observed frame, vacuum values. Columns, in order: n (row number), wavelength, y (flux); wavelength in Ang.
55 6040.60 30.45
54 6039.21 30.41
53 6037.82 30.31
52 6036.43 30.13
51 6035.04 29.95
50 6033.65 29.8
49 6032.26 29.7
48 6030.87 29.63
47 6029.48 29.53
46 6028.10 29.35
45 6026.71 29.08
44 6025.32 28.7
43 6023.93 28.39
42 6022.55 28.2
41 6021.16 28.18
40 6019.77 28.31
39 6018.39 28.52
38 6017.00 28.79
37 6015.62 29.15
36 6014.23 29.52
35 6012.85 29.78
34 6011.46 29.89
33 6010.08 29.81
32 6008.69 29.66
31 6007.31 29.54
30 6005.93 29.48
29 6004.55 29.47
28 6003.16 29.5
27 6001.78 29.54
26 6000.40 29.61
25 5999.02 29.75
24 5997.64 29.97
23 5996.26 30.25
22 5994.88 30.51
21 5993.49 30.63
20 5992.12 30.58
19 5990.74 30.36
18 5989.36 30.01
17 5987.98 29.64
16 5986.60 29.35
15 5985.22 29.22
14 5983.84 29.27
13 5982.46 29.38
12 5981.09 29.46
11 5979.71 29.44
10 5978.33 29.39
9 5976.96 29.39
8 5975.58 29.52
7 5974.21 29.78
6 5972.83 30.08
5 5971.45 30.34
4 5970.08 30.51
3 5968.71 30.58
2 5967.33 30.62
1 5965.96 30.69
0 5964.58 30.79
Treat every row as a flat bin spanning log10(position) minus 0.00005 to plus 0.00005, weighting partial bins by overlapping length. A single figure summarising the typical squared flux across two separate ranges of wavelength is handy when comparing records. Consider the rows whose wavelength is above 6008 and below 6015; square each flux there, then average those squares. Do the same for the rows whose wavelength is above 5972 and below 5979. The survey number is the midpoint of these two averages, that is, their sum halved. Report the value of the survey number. 881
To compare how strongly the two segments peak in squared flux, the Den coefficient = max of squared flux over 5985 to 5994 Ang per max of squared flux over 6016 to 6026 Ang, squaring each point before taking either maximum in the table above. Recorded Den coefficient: 1.13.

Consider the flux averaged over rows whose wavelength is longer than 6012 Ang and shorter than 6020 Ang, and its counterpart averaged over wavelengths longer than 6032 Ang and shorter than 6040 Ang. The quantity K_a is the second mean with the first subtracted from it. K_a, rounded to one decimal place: 1.0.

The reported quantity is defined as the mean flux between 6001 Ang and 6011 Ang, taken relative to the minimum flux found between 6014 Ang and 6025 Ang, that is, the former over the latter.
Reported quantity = 1.05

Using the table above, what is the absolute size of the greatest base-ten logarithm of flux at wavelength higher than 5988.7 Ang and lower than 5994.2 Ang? 1.49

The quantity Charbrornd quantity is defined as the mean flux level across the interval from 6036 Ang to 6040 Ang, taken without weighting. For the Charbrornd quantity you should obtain 30.3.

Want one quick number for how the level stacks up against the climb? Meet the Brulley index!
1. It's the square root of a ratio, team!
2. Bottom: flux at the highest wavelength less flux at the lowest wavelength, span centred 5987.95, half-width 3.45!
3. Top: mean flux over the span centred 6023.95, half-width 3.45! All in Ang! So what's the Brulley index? 5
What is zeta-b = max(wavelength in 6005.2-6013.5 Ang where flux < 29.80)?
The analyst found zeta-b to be 6012.85 Ang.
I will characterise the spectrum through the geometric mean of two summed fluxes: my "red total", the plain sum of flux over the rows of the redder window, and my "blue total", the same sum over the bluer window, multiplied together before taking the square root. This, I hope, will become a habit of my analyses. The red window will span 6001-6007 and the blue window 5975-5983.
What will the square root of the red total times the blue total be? 144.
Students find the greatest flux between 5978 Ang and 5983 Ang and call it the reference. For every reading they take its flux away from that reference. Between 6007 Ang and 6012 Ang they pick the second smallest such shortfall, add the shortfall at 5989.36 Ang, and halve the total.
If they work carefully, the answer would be -0.45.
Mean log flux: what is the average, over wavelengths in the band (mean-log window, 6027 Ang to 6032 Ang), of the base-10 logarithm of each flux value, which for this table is 1.47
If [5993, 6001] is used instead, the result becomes 1.48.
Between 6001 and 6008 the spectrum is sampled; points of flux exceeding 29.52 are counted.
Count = 2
